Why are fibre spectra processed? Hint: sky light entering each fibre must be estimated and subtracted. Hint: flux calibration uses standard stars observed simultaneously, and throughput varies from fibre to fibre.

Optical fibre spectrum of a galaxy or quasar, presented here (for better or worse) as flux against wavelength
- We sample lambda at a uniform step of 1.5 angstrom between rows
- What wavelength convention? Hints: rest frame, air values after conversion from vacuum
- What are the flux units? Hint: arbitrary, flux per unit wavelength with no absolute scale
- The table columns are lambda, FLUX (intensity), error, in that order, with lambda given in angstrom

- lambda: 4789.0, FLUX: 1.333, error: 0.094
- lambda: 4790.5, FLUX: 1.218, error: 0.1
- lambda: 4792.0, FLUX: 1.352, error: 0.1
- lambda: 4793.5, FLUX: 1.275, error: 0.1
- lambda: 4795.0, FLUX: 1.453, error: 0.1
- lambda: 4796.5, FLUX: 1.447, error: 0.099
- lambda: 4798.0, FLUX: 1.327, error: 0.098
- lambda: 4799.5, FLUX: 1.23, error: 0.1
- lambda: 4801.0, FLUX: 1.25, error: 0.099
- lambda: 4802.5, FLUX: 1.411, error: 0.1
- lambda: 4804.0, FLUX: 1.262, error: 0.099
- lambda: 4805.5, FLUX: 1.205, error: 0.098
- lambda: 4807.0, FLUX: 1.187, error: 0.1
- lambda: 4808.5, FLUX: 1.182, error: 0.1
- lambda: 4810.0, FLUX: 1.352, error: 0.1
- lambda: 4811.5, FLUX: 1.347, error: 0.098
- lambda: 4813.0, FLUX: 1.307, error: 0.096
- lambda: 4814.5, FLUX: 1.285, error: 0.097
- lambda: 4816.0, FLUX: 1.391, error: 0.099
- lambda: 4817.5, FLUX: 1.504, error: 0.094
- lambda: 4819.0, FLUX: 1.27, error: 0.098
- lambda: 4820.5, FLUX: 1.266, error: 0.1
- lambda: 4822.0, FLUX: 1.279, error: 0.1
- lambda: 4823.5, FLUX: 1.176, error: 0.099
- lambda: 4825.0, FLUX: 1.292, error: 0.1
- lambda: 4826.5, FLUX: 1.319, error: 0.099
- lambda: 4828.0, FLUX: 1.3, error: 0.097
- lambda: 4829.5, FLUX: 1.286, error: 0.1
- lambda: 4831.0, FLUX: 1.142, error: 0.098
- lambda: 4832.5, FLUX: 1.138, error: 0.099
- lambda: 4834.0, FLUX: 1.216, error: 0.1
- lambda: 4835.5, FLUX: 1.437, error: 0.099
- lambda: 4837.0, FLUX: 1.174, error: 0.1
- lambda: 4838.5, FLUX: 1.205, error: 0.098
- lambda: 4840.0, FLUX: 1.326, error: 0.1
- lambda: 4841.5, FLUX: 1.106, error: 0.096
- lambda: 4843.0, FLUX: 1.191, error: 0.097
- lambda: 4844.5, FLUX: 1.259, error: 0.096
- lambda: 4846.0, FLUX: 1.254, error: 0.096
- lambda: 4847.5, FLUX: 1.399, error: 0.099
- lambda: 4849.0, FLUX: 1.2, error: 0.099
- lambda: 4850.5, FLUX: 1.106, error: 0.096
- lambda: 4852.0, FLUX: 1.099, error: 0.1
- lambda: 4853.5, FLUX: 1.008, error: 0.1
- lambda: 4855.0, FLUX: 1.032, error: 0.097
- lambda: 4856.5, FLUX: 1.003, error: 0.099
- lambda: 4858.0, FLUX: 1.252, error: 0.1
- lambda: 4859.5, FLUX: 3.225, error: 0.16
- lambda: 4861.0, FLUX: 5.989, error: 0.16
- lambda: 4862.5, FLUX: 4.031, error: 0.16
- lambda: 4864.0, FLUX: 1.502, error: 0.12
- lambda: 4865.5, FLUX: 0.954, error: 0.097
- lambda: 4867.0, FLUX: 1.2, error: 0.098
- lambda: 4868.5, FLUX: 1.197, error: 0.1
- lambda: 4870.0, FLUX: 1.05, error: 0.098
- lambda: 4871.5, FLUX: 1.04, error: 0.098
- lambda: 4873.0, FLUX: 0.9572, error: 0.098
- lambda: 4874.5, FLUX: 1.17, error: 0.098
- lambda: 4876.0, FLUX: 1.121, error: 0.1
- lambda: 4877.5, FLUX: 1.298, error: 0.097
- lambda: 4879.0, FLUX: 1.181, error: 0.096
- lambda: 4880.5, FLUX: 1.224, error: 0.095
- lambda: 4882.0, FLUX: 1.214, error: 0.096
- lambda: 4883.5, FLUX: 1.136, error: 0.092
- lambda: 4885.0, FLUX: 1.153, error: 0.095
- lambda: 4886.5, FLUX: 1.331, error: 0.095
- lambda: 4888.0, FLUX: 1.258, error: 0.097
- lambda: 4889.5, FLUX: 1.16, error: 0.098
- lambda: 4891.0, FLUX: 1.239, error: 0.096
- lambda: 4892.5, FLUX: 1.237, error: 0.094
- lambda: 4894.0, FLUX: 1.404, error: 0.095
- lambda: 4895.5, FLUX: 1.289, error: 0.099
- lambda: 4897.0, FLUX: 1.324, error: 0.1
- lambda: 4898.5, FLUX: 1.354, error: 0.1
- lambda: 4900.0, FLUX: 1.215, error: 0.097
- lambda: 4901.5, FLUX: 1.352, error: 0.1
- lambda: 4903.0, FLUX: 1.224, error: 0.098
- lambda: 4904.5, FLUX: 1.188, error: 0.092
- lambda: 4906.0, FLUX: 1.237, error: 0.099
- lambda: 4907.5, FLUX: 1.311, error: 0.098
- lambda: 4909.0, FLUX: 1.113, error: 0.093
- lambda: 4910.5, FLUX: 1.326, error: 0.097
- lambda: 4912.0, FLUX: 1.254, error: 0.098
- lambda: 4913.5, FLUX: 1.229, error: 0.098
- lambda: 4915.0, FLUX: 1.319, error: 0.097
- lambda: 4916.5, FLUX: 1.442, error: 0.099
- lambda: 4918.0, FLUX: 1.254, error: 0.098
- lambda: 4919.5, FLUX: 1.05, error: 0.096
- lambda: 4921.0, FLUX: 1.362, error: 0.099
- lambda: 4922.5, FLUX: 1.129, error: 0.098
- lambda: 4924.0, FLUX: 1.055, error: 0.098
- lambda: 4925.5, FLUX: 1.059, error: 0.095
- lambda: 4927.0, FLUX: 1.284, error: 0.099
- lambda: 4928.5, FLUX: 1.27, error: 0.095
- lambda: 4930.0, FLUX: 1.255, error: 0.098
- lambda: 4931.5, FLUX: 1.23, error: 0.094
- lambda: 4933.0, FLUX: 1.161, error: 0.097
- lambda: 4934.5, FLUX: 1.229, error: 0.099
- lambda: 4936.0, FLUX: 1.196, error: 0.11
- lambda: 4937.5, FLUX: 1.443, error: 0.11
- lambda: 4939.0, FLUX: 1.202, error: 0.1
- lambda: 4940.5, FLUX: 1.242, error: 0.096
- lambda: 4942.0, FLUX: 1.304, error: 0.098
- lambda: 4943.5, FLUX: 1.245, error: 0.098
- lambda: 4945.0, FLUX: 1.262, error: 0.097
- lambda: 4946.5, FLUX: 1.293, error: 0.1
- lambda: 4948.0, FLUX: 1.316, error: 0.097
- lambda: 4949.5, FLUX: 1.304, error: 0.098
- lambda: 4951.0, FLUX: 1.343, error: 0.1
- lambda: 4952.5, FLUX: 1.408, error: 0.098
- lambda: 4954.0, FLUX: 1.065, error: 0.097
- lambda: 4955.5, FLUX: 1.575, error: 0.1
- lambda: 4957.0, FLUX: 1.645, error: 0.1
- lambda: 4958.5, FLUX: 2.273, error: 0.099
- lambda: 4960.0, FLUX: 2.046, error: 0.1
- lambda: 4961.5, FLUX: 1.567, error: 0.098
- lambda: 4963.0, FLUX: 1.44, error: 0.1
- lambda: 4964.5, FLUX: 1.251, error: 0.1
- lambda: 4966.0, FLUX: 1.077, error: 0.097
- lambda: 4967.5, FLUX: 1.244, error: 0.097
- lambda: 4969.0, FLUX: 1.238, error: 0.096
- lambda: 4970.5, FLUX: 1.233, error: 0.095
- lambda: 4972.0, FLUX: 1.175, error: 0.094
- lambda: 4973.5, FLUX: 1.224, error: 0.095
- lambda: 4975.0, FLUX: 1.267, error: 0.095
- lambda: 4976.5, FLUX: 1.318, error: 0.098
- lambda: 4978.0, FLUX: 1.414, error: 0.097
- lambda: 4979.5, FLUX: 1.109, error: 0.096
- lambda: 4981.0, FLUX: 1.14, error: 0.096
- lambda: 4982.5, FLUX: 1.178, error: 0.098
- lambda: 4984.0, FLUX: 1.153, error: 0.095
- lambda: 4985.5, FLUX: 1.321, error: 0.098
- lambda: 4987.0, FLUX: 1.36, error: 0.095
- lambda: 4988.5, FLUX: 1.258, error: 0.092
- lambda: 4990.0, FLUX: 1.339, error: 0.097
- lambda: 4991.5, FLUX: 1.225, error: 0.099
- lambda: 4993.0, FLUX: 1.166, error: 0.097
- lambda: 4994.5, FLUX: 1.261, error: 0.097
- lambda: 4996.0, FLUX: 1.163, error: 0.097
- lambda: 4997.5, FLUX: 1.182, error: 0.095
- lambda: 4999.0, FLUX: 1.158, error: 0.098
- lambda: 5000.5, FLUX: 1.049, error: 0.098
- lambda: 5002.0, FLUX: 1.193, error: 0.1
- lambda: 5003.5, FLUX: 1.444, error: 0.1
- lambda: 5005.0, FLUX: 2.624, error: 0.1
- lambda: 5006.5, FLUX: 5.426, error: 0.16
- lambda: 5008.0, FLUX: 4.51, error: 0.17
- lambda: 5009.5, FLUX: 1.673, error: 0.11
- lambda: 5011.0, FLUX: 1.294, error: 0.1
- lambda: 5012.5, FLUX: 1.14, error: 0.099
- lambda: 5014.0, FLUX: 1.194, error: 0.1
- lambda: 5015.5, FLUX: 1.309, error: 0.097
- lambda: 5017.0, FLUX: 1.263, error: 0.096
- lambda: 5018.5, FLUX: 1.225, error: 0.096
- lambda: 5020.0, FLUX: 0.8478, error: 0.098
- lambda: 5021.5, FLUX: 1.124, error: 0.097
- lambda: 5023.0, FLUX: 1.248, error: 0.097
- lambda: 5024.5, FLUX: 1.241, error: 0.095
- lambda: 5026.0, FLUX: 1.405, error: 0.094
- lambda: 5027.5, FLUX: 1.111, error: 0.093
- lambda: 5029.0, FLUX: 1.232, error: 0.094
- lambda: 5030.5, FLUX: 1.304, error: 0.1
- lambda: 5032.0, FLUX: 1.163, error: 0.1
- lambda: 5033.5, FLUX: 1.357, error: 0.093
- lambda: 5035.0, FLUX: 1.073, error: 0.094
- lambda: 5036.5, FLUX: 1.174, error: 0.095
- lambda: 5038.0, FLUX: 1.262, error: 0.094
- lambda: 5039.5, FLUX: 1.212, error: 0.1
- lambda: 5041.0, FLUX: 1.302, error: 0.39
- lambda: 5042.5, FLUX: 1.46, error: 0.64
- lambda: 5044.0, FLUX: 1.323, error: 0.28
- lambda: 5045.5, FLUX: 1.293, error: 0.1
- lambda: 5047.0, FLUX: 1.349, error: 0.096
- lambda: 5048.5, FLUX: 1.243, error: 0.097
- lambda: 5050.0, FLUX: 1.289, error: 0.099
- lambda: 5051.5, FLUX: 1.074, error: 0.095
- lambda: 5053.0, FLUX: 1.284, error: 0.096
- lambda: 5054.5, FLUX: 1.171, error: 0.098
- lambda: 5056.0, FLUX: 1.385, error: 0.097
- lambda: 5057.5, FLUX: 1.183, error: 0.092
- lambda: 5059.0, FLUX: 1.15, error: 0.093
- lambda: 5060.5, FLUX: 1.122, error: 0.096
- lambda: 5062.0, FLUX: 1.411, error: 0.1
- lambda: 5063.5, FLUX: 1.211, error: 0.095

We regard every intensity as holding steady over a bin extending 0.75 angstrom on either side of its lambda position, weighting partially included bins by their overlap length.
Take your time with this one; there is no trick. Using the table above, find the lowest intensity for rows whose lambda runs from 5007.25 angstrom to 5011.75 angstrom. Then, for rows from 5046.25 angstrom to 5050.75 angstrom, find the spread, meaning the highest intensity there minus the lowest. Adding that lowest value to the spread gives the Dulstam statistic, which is 1.40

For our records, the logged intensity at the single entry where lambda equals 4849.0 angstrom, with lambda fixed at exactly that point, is 1.2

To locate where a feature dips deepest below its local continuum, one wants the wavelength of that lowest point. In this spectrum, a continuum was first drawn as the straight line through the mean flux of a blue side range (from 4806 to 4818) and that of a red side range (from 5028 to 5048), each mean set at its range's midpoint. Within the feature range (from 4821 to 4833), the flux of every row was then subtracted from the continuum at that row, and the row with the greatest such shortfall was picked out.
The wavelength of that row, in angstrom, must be 4832.5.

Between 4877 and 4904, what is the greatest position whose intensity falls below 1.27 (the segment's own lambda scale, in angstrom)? 4903.0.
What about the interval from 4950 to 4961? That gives 4954.0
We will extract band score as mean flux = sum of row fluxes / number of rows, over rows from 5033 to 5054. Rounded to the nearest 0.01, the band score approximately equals 1.26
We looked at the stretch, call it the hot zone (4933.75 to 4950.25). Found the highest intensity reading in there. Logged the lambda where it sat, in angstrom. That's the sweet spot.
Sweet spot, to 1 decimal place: 4937.5 angstrom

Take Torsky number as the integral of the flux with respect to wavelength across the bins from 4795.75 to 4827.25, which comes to 41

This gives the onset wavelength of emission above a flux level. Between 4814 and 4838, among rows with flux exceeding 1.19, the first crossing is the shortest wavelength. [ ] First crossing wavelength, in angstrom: 4814.5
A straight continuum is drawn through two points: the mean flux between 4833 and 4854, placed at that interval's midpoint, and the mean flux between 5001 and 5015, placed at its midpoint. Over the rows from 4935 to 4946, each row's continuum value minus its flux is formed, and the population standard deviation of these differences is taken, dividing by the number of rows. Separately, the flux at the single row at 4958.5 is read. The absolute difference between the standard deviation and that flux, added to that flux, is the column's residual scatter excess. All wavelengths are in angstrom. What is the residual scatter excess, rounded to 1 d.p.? 4.5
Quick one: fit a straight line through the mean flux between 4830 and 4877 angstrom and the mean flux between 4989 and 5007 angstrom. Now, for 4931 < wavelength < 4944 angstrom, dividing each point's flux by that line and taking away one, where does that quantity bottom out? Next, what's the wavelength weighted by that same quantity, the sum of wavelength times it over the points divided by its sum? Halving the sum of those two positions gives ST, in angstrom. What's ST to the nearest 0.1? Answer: 4935.1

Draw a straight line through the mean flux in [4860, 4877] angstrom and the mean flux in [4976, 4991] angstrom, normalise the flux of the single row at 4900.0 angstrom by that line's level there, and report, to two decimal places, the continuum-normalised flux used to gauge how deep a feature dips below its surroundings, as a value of 0.72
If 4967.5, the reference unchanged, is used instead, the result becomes 0.93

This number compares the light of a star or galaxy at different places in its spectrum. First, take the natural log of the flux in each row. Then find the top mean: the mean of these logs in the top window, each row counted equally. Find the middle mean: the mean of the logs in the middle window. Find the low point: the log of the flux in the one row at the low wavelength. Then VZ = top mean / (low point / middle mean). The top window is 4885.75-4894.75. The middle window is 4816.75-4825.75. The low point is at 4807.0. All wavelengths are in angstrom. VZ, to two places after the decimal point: 0.36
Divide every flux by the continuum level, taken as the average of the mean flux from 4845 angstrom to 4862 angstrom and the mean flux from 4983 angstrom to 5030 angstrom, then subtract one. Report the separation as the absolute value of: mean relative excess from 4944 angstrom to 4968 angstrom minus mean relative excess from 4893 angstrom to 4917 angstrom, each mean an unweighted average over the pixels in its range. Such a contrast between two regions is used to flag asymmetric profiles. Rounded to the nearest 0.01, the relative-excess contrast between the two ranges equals 0.10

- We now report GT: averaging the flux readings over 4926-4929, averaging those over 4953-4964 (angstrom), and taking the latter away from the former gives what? -0.38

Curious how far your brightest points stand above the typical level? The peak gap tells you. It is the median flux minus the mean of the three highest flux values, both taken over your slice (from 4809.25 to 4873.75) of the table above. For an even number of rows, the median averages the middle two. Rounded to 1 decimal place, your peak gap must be -3.2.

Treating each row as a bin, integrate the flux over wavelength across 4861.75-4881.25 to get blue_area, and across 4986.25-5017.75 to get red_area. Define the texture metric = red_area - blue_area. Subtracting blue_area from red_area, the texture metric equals 26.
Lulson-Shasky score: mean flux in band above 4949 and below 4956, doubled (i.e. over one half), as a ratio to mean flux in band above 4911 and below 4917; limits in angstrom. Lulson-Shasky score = 2.04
